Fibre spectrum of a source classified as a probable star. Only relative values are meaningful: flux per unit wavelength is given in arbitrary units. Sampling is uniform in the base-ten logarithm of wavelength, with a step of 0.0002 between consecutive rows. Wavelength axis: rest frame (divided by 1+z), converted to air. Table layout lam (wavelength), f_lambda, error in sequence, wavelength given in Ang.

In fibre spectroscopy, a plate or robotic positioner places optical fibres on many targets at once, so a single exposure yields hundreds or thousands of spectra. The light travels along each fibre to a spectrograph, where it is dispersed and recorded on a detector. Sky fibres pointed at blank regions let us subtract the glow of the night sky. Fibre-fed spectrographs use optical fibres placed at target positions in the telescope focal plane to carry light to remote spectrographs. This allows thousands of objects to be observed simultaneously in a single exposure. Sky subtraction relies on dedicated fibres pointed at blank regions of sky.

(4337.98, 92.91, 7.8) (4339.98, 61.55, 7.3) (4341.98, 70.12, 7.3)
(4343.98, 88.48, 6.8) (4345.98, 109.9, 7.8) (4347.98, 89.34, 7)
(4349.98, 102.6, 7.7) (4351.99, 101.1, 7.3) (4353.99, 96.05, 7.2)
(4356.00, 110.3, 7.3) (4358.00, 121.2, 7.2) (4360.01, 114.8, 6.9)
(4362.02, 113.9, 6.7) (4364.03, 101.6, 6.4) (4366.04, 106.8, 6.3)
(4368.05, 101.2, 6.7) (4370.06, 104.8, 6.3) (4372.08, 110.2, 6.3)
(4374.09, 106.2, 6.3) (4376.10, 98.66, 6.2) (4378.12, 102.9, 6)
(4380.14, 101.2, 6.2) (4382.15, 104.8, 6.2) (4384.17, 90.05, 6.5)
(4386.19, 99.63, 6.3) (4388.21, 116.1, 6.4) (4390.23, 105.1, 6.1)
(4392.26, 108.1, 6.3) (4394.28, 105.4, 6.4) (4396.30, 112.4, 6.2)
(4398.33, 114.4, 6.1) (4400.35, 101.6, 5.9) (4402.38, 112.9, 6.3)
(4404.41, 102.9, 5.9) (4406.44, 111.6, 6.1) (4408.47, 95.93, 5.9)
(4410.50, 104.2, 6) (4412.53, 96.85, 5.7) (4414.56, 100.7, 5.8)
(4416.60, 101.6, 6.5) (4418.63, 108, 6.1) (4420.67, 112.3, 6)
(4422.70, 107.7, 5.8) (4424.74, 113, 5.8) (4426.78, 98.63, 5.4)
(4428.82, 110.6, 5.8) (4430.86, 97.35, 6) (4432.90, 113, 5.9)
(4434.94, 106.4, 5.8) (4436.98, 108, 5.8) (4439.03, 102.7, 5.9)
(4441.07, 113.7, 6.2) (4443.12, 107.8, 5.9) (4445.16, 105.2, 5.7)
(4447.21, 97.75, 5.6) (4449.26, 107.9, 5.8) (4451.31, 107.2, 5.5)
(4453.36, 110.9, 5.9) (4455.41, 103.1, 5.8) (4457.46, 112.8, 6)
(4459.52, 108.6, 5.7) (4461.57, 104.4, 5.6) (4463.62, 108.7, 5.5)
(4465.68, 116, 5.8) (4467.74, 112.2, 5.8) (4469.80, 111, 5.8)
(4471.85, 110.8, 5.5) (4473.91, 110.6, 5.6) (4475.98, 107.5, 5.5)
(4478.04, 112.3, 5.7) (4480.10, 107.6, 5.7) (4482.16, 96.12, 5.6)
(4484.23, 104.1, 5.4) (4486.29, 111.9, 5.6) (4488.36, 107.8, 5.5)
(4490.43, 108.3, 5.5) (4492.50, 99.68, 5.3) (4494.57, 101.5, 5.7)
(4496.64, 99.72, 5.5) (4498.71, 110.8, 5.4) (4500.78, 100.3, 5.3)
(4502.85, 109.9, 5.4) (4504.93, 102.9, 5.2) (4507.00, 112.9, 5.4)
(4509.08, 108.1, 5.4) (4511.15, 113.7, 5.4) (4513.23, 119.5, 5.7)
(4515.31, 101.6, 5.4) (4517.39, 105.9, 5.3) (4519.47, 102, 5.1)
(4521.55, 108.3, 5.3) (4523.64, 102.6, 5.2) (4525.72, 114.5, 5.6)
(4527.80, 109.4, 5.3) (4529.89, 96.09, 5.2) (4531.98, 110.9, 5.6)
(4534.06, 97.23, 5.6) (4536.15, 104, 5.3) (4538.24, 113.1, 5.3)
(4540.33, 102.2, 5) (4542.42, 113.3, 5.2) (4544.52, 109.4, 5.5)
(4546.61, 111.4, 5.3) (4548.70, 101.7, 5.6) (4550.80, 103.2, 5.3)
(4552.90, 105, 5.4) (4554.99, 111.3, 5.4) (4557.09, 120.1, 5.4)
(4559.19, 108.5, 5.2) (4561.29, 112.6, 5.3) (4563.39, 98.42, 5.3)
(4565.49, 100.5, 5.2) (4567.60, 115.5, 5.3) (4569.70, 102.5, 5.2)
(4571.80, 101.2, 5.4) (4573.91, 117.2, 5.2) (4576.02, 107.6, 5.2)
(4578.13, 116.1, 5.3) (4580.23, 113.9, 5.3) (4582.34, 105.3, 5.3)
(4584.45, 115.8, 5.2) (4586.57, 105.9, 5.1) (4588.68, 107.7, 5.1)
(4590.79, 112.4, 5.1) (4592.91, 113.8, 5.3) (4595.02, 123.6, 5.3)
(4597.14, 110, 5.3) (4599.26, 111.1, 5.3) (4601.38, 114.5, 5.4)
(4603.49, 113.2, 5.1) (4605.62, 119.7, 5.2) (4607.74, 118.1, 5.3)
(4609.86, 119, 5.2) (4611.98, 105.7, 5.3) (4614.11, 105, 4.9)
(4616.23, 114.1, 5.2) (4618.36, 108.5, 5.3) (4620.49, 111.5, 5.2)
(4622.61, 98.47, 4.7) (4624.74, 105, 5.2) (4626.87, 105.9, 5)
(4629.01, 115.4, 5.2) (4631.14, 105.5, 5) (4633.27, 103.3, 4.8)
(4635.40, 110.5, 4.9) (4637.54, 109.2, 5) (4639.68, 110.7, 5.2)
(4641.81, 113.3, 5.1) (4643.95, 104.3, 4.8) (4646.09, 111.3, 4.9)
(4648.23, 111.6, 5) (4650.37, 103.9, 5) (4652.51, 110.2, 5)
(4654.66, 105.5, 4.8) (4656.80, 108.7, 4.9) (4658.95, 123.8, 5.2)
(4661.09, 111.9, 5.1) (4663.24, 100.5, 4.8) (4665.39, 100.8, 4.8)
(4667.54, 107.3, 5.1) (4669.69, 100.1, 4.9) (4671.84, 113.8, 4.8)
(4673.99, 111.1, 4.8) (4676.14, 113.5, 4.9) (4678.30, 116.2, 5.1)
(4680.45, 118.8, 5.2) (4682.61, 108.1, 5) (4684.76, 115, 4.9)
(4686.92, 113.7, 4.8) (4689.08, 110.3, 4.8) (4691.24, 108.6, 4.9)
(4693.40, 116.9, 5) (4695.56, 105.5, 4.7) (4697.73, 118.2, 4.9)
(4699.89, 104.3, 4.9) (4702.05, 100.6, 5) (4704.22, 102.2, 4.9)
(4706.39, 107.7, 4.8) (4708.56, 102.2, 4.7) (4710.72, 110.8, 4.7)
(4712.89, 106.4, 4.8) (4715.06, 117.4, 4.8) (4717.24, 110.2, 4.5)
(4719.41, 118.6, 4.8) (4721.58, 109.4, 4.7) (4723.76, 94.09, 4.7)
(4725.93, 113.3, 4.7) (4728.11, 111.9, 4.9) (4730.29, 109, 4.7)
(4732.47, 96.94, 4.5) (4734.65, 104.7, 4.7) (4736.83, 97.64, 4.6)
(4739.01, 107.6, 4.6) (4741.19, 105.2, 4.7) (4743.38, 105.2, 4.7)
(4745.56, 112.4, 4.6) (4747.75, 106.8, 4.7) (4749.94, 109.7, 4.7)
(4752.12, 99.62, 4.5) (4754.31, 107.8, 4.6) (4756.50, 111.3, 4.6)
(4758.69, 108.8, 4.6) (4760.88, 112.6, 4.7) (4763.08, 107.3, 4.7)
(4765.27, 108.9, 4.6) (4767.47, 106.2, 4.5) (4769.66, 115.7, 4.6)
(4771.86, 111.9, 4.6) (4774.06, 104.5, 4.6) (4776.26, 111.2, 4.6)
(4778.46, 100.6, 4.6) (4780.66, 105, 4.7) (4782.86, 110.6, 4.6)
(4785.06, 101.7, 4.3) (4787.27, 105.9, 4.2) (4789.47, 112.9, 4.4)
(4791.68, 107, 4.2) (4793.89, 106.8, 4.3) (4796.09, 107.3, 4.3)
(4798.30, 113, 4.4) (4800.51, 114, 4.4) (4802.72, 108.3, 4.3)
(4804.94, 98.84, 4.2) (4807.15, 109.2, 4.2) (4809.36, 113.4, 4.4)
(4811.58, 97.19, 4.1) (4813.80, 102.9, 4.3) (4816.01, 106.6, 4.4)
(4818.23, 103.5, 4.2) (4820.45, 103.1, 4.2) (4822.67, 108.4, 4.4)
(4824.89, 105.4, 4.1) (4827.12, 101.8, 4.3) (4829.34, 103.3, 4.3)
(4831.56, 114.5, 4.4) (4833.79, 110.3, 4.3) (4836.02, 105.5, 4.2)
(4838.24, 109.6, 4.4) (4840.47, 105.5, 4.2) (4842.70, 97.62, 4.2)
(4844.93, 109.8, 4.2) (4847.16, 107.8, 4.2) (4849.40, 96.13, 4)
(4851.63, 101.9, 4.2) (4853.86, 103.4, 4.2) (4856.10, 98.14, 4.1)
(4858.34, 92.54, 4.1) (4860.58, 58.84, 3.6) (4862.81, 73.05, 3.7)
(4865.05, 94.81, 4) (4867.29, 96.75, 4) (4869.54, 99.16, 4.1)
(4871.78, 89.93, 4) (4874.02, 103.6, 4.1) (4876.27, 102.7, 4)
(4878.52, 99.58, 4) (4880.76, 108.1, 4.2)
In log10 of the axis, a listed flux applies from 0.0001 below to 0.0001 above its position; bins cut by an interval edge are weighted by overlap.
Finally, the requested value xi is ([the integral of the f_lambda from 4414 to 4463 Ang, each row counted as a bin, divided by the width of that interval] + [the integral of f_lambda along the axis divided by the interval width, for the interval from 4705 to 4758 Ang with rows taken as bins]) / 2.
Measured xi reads 107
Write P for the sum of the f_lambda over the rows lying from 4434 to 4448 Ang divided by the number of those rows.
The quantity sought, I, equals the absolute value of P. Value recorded 106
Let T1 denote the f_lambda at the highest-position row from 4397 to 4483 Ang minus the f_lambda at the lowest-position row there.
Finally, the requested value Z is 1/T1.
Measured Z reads -0.05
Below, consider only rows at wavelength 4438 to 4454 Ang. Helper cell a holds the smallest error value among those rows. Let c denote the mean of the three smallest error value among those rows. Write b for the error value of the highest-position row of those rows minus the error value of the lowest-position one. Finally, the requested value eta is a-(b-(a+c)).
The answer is 16.6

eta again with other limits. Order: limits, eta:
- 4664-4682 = 14.0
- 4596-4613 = 15.4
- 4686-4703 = 14.0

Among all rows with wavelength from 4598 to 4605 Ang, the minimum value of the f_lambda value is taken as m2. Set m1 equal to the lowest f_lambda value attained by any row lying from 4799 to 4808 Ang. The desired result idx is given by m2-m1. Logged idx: 12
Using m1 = 98.84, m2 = 111.1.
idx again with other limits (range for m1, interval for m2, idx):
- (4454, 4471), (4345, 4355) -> -14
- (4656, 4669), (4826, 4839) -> 1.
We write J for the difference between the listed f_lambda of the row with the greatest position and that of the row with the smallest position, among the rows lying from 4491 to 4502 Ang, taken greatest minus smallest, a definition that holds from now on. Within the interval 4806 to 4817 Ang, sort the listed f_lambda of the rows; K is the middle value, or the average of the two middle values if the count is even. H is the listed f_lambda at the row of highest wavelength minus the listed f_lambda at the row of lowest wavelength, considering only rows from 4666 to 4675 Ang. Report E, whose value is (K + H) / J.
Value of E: 178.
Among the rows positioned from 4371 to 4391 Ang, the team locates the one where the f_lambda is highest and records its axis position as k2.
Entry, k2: 4388.21 Ang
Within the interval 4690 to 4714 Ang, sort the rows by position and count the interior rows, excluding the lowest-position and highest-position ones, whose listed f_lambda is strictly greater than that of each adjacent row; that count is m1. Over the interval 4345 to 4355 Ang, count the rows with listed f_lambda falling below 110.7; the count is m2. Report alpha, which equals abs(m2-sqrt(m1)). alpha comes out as 3.00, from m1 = 4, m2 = 5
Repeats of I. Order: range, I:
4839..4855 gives 103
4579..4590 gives 110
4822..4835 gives 107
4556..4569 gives 109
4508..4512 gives 111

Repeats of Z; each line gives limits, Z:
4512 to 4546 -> -0.10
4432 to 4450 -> -0.20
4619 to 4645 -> -0.14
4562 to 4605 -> 0.07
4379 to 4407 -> 0.10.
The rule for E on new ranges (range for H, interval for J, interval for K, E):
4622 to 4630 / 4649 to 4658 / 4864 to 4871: 24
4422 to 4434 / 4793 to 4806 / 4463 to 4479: -15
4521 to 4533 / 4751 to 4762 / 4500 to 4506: 8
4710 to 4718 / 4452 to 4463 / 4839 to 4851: -16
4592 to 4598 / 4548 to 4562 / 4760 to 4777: 10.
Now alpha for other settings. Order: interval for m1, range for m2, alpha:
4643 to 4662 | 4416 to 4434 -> 4.27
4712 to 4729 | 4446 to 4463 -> 4.27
